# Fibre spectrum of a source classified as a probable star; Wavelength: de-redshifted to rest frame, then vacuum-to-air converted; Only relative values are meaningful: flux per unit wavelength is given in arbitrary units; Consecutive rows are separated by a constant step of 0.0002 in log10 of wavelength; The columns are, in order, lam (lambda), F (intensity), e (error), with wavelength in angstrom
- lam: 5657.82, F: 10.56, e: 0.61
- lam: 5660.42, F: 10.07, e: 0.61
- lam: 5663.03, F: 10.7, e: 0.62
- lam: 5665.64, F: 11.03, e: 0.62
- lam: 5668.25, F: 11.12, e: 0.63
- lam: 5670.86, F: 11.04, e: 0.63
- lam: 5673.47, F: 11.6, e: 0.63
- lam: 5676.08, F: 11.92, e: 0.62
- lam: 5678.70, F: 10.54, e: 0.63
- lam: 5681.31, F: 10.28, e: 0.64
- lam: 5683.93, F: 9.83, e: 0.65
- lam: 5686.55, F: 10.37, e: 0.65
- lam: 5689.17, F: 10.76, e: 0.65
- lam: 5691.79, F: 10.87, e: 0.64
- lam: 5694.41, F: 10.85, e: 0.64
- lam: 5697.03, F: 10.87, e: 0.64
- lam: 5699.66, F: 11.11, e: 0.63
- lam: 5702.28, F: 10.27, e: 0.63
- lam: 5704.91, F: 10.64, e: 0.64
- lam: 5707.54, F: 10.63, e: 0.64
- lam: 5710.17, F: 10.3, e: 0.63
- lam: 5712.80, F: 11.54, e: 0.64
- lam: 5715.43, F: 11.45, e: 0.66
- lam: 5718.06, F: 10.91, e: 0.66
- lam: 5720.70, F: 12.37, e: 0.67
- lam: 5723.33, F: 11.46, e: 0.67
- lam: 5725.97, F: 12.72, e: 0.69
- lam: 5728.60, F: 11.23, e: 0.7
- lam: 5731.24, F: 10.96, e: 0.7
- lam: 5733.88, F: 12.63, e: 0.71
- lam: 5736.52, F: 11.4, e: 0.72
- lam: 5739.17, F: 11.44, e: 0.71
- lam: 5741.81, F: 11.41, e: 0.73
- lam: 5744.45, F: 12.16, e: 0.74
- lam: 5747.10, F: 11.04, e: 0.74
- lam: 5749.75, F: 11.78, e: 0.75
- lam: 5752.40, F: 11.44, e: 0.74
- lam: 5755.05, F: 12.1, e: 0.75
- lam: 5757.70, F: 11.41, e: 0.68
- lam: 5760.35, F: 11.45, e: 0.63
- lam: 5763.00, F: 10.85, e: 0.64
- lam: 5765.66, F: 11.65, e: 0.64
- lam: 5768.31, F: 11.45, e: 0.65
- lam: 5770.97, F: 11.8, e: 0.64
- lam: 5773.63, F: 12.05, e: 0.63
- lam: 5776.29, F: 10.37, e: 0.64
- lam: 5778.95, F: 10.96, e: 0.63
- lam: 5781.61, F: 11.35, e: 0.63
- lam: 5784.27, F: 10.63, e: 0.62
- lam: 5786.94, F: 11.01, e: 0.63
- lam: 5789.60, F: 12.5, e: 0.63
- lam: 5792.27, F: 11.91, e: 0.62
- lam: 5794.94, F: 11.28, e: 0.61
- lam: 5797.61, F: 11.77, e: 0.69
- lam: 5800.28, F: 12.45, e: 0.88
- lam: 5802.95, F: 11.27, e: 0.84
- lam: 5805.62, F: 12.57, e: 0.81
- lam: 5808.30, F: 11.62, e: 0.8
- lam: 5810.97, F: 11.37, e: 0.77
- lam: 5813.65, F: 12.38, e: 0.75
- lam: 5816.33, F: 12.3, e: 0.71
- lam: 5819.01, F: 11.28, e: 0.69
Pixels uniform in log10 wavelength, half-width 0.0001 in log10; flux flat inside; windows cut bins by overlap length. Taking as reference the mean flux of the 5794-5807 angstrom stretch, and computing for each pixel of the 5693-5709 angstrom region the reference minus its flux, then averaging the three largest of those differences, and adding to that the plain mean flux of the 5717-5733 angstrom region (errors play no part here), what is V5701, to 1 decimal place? 13.0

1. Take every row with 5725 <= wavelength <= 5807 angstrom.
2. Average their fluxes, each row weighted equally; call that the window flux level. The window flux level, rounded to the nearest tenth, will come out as 11.6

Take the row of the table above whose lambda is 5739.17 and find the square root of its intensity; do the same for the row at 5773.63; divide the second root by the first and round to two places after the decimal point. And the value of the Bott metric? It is 1.03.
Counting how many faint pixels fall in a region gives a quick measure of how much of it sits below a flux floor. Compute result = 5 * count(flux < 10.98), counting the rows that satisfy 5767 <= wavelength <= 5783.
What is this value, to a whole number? 10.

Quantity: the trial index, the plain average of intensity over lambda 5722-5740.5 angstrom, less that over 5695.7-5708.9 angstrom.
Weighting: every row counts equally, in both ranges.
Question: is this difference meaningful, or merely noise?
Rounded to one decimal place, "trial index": 1.0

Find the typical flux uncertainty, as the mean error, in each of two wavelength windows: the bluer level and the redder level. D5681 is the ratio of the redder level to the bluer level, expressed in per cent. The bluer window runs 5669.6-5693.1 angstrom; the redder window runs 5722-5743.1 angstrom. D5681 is 110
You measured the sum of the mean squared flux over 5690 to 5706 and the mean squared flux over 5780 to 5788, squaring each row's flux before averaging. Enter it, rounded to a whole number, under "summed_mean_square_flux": 237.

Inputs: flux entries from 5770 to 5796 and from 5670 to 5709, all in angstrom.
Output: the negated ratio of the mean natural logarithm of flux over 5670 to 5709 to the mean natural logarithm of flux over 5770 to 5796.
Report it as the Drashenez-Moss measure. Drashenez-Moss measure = -0.977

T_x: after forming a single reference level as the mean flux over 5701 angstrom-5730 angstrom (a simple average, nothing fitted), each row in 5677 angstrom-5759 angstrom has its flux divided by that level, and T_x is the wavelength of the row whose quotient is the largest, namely 5725.97 angstrom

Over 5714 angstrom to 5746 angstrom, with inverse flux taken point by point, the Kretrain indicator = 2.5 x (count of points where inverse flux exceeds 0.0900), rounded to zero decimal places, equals 5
